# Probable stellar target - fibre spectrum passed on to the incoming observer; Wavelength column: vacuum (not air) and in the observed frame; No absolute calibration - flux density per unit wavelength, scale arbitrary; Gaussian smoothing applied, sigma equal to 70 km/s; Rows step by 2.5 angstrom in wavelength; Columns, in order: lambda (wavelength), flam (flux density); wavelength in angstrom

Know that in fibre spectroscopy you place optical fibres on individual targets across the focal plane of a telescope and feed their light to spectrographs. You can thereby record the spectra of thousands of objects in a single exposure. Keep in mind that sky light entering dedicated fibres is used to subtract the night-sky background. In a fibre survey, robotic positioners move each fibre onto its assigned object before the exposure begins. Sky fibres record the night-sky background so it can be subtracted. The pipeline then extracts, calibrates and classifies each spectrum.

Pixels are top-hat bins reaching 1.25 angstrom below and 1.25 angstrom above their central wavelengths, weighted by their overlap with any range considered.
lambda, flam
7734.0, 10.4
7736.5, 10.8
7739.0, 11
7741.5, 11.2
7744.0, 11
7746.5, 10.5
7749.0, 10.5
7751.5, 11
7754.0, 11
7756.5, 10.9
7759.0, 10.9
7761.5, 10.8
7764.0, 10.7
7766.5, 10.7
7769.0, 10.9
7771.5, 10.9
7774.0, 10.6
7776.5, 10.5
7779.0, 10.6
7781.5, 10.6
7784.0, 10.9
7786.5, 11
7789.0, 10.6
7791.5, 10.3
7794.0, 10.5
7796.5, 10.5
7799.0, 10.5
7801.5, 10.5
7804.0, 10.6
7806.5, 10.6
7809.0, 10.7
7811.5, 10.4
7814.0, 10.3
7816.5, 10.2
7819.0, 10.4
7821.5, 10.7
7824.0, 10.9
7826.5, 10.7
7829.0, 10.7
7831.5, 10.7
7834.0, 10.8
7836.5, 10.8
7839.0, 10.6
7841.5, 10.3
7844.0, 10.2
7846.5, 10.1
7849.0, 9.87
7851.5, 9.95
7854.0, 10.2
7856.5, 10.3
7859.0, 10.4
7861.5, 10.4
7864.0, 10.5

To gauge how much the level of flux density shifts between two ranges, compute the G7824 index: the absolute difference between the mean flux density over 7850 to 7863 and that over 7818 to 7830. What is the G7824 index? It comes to 0.4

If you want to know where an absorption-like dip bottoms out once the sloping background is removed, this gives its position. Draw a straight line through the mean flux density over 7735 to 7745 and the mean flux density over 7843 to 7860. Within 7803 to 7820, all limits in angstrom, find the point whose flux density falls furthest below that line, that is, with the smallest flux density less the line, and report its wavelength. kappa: 7816.5 angstrom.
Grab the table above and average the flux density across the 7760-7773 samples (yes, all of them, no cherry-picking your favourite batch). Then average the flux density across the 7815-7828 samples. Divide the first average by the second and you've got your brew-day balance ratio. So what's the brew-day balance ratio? 1.021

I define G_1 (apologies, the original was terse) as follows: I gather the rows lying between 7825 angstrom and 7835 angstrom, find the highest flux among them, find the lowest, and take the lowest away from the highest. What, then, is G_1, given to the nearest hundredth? 0.10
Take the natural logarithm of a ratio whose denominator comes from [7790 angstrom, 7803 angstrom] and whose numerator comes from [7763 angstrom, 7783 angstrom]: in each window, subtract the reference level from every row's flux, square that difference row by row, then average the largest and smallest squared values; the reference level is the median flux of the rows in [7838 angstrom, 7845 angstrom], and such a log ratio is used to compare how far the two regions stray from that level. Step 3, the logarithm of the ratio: 2.3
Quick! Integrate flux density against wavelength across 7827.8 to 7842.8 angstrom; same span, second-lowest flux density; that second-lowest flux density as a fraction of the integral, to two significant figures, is 0.066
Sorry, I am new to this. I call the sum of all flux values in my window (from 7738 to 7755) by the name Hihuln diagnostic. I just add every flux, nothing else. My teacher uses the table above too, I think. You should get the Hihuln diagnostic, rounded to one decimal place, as 76.2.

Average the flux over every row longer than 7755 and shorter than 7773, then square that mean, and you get 117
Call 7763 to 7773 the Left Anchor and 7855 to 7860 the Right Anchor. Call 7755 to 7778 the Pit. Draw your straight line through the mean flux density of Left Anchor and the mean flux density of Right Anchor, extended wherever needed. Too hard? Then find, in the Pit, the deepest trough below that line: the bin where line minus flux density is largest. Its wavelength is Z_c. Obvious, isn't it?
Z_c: 7776.5 angstrom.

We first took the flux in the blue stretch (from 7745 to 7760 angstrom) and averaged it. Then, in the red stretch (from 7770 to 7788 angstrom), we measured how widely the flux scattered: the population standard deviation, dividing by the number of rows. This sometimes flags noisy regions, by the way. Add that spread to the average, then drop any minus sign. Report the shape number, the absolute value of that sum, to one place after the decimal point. 11.0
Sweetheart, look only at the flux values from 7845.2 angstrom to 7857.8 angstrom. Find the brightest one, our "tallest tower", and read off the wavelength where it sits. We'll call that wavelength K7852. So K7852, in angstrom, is 7856.5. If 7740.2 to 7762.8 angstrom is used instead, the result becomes 7741.5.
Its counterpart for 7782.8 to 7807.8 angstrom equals 7786.5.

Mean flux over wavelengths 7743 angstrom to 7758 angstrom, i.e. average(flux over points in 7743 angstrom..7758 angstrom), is 10.8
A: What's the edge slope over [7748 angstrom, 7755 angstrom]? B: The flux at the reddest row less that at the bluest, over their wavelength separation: 0.10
